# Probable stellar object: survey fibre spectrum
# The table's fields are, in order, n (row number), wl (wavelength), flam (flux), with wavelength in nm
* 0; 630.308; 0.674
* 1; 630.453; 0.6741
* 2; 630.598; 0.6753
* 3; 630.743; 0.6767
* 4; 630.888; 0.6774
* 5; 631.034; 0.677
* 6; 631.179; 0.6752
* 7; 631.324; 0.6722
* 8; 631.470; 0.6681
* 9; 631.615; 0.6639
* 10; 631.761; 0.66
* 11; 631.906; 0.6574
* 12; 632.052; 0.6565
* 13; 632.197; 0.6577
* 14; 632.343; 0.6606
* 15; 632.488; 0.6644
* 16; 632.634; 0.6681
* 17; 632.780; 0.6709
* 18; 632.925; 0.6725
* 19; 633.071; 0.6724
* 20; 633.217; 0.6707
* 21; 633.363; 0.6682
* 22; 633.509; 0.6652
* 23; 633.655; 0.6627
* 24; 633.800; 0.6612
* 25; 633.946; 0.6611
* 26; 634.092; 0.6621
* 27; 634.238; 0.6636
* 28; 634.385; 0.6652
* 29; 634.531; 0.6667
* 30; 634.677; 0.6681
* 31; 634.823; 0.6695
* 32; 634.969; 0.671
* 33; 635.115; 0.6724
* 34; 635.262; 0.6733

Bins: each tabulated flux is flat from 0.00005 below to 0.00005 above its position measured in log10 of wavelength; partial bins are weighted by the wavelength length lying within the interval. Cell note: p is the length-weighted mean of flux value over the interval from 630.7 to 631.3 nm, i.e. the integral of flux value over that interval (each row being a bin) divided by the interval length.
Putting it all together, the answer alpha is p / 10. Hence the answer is 0.0676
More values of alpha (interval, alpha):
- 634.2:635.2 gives 0.0668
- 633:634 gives 0.0666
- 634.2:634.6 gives 0.0664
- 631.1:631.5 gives 0.0672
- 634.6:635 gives 0.0670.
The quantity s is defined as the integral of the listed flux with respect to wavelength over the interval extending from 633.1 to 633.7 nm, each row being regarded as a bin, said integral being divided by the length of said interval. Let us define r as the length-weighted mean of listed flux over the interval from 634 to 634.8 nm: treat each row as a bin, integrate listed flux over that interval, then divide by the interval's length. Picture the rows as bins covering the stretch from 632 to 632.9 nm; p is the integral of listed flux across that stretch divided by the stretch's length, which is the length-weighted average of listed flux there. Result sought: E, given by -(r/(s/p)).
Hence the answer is -0.663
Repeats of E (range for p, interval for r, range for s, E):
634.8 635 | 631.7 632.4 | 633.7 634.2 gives -0.667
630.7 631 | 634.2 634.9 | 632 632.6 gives -0.682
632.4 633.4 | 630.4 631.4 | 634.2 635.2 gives -0.677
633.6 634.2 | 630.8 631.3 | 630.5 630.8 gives -0.663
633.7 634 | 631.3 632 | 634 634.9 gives -0.661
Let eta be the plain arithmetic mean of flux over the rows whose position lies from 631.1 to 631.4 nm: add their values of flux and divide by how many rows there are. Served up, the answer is 0.674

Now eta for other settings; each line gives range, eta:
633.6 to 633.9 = 0.662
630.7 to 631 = 0.677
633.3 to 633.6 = 0.667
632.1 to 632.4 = 0.659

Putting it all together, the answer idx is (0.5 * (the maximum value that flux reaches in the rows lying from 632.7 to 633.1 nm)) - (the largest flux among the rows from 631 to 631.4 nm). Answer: -0.341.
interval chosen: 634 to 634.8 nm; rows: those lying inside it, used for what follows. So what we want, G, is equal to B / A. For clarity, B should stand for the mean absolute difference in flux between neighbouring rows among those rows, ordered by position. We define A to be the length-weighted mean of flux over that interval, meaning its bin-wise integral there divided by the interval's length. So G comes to 0.0023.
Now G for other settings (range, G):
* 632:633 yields 0.0040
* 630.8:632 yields 0.0043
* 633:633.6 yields 0.0036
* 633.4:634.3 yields 0.0020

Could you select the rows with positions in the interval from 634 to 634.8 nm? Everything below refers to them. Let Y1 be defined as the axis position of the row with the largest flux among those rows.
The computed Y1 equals 634.677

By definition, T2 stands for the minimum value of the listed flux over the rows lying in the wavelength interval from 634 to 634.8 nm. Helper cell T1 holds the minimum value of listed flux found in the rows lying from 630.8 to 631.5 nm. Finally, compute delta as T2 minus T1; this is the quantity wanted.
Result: -0.006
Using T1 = 0.6681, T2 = 0.6621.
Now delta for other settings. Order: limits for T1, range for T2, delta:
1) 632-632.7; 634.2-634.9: 0.007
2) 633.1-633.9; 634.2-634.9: 0.002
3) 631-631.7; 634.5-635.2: 0.003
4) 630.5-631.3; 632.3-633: -0.015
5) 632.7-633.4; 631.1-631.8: -0.008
